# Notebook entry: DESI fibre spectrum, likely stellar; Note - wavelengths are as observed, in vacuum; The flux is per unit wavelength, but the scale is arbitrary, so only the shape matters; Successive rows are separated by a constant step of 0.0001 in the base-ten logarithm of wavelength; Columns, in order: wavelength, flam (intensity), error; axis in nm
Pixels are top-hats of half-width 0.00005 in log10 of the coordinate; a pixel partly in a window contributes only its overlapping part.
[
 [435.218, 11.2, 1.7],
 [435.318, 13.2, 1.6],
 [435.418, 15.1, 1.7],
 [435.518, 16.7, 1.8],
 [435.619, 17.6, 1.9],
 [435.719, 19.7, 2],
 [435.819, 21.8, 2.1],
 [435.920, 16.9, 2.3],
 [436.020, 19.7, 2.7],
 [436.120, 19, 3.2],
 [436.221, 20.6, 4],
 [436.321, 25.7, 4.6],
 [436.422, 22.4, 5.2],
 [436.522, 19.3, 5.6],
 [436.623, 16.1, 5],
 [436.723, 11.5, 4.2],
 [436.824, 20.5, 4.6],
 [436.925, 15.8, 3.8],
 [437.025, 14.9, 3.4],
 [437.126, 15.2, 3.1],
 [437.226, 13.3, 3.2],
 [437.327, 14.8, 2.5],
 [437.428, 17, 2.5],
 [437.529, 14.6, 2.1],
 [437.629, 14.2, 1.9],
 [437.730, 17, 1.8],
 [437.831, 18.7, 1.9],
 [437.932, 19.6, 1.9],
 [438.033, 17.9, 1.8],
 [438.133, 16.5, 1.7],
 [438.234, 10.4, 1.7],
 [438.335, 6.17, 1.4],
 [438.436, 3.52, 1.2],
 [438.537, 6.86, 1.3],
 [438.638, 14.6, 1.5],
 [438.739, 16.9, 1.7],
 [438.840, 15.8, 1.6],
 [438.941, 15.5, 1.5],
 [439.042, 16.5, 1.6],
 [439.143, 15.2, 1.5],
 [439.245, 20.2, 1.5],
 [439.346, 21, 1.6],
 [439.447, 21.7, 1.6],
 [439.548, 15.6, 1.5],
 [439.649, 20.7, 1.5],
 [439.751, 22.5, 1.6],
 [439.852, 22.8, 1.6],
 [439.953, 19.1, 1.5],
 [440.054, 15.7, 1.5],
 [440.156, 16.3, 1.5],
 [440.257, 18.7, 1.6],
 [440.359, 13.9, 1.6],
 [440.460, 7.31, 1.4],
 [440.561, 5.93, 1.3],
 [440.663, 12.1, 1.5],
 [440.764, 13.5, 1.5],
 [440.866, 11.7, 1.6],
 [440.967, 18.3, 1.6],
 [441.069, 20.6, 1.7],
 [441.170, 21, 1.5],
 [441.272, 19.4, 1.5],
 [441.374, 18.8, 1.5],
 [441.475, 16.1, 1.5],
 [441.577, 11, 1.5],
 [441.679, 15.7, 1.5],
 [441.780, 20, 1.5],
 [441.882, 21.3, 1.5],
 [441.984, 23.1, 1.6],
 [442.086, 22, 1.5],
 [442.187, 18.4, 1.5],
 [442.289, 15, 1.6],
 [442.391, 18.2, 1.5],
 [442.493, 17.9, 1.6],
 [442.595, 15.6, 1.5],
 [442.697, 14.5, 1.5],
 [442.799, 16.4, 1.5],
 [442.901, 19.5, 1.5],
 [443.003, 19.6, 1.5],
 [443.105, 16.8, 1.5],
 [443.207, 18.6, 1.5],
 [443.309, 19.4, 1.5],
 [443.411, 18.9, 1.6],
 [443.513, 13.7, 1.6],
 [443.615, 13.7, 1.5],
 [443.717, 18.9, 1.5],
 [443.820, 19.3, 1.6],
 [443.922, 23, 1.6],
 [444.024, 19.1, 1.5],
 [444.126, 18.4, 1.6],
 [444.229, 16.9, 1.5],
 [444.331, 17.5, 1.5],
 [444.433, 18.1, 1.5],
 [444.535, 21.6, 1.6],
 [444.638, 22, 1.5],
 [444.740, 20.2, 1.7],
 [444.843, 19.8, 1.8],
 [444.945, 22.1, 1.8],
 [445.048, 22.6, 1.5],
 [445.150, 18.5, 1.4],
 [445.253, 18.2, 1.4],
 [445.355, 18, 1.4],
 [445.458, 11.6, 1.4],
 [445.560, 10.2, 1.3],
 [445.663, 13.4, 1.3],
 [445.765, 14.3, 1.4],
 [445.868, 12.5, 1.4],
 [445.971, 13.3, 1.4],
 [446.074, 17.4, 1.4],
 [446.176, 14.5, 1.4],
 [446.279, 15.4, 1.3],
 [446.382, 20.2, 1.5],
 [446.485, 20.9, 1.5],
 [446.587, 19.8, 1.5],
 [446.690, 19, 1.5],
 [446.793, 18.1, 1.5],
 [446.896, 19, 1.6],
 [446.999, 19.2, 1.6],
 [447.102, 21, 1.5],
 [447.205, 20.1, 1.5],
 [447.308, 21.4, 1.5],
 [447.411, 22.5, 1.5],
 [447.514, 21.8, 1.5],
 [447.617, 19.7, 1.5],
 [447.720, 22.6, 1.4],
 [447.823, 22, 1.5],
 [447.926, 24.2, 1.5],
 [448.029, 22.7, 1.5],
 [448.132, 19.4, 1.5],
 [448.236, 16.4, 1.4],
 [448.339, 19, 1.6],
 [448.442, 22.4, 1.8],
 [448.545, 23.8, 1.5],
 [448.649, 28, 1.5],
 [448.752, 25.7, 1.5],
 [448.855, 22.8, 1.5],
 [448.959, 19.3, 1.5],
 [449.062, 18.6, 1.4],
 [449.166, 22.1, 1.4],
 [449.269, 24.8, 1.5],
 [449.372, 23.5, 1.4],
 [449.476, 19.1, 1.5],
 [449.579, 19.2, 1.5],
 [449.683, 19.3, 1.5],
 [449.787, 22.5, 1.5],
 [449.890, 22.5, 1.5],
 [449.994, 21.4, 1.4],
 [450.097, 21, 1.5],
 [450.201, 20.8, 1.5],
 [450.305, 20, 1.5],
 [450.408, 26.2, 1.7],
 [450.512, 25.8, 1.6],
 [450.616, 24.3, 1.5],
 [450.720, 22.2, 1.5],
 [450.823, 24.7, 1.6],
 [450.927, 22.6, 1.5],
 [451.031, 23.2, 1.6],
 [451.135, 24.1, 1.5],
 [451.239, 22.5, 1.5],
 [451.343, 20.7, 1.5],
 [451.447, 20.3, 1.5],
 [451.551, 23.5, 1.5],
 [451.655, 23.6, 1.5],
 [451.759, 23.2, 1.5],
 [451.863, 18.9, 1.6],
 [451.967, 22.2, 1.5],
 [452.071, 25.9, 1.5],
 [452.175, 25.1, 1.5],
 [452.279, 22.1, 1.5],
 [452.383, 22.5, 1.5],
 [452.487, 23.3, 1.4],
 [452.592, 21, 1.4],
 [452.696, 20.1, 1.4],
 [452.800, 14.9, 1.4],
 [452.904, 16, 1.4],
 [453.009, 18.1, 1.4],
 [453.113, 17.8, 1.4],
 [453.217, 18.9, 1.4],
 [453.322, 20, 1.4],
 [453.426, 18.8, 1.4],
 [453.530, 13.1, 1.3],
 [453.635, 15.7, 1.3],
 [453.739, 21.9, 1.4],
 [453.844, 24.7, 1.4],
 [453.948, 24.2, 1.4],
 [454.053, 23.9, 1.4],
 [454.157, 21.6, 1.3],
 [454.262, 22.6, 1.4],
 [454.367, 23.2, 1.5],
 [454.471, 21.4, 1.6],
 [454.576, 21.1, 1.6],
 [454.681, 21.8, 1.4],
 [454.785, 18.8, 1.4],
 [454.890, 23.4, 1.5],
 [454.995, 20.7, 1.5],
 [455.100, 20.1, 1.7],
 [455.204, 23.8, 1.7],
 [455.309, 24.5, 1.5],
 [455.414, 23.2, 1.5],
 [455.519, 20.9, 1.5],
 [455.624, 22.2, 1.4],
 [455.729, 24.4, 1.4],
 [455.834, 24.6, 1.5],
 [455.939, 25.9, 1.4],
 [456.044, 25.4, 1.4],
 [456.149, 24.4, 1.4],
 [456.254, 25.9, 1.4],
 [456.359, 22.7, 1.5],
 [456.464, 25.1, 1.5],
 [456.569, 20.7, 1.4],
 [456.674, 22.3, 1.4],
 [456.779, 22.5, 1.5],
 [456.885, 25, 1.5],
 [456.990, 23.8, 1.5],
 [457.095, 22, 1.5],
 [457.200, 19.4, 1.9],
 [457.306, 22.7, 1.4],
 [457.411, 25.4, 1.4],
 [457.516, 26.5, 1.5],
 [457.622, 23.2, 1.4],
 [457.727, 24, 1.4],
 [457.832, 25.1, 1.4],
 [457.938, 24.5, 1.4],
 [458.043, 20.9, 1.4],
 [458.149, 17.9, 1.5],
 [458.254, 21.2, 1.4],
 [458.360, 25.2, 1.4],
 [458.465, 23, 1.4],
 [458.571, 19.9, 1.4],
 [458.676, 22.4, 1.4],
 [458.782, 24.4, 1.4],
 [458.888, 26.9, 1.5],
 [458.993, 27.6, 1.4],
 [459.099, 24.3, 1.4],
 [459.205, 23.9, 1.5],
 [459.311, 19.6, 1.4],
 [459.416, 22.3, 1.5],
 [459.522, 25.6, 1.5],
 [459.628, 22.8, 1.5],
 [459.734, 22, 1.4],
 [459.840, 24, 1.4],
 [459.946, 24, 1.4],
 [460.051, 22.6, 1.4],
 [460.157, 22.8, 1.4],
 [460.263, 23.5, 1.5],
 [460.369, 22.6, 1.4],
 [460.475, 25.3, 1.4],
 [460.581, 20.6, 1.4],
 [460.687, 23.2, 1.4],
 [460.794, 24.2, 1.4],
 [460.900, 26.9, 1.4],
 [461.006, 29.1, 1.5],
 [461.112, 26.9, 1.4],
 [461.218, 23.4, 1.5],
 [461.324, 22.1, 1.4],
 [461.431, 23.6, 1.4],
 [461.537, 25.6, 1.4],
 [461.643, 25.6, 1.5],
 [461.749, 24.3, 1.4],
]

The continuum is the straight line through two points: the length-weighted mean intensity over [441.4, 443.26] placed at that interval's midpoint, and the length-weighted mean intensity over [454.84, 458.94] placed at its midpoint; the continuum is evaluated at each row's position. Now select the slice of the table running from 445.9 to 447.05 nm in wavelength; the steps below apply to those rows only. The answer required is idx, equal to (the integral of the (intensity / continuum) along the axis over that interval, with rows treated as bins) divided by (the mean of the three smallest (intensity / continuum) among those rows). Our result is 1.41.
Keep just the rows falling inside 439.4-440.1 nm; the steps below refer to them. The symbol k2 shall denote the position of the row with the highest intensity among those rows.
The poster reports 439.852 nm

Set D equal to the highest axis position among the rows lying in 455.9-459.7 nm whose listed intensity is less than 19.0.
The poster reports 458.149 nm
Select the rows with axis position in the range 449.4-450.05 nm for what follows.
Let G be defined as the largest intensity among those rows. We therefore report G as 22.5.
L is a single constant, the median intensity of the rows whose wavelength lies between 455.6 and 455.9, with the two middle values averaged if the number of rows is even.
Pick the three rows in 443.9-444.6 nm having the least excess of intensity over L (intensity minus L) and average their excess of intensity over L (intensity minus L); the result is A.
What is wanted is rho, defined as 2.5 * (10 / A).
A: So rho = -3.6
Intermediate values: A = -7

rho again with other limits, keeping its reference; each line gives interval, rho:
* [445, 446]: -1.9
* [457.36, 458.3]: -5.7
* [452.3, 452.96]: -3.4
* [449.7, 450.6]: -6.6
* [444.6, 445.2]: -5.1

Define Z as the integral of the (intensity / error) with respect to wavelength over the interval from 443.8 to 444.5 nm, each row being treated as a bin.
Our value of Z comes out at 8.6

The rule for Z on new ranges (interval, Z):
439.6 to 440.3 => 8.8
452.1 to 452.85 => 11.1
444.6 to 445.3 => 9.1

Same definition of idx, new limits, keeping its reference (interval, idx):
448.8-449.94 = 1.28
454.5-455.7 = 1.32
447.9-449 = 1.34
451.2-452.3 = 1.24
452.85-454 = 1.46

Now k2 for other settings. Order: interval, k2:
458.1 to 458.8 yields 458.360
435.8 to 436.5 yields 436.321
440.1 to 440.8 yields 440.257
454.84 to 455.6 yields 455.309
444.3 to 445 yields 444.945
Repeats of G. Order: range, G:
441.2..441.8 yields 20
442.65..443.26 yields 19.6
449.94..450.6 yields 26.2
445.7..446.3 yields 17.4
